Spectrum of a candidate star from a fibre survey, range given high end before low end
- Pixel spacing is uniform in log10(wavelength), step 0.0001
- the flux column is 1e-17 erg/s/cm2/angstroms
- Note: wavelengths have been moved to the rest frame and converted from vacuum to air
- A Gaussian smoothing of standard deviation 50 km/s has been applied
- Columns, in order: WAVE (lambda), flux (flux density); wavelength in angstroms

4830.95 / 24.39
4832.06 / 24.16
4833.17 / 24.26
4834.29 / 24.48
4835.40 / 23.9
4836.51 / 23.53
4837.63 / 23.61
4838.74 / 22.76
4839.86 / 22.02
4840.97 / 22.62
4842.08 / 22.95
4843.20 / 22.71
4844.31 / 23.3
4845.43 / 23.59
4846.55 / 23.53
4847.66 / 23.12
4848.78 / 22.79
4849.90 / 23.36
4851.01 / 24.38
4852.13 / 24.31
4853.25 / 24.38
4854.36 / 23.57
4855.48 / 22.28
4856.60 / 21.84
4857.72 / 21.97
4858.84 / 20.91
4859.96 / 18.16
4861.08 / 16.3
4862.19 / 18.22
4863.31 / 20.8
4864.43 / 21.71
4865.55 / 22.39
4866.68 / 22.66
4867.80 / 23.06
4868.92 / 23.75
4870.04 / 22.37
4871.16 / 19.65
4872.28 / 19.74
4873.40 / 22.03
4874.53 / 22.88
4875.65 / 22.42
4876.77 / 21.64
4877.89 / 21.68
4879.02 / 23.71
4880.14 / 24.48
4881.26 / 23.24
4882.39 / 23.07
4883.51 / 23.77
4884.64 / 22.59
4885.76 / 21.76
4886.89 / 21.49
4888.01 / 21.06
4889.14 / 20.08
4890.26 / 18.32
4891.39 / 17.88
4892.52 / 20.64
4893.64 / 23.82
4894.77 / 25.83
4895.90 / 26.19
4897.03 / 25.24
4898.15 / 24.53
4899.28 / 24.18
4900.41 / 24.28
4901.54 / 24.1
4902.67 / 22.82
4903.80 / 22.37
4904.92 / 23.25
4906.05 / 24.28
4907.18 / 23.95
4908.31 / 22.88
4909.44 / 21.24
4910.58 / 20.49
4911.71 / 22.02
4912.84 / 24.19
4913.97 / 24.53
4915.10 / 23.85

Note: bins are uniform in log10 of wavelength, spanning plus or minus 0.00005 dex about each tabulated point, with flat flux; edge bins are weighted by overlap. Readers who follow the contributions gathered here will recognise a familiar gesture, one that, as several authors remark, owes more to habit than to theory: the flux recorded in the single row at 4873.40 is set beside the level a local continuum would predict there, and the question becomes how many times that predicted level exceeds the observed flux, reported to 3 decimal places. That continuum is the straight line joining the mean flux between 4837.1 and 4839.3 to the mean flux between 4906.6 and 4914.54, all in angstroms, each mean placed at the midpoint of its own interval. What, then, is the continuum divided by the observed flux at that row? 1.043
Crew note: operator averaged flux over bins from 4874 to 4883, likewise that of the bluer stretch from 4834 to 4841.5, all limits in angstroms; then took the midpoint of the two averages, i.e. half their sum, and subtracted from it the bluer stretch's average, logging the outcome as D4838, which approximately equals -0.2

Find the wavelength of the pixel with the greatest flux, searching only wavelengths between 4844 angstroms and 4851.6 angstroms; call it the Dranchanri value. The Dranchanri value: 4851.01 angstroms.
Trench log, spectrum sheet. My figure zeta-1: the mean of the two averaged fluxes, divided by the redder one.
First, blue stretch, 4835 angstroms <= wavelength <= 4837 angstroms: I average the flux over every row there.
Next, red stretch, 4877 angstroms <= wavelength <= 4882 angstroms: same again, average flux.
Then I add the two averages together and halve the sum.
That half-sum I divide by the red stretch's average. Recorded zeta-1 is 1.01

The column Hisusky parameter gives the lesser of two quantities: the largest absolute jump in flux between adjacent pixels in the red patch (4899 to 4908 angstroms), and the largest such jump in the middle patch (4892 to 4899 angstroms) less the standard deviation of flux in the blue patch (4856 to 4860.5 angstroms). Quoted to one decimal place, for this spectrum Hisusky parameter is 1.3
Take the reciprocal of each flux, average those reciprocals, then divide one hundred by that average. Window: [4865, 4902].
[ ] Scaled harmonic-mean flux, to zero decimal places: 2238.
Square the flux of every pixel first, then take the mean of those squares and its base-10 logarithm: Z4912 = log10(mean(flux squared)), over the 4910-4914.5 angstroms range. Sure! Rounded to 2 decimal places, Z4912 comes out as 2.72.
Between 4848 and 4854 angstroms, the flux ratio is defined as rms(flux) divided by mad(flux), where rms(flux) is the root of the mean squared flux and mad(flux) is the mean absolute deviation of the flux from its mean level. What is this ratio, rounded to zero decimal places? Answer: 39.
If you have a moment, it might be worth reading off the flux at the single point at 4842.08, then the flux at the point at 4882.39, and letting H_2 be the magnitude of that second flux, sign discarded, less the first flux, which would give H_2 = 0.1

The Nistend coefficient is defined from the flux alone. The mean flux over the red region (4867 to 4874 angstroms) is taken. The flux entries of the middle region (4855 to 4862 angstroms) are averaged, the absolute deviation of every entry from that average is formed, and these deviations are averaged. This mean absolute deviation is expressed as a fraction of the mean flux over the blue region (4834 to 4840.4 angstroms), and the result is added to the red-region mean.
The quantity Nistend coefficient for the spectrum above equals 21.9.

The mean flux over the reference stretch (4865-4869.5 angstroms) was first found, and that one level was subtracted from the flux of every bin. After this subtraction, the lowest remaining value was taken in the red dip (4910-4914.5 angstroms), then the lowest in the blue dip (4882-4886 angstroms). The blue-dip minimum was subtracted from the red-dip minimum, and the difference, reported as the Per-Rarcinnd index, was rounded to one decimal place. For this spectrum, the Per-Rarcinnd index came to -1.3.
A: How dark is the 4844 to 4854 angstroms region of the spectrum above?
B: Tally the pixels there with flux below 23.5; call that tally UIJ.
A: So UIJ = 4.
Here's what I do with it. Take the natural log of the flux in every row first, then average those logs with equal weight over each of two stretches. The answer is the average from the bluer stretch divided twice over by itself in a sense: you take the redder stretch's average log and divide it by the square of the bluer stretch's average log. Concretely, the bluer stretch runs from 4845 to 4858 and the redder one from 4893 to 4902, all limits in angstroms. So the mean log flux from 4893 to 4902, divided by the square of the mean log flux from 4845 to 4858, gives 0.324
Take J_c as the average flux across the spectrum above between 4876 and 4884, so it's 23.1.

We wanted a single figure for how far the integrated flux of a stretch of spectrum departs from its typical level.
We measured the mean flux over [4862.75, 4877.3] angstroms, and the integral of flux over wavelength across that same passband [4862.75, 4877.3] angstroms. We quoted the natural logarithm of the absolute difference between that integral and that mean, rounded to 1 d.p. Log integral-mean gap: 5.7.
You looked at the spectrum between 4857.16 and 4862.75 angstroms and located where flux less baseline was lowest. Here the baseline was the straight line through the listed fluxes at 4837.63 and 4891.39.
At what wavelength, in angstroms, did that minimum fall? 4861.08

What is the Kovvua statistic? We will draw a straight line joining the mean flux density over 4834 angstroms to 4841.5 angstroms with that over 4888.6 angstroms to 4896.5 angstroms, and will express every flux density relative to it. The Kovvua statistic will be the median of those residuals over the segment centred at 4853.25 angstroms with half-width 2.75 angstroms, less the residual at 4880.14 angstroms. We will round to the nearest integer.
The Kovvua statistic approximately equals -1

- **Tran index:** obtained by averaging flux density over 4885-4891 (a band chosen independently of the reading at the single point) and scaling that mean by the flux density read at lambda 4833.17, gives 498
